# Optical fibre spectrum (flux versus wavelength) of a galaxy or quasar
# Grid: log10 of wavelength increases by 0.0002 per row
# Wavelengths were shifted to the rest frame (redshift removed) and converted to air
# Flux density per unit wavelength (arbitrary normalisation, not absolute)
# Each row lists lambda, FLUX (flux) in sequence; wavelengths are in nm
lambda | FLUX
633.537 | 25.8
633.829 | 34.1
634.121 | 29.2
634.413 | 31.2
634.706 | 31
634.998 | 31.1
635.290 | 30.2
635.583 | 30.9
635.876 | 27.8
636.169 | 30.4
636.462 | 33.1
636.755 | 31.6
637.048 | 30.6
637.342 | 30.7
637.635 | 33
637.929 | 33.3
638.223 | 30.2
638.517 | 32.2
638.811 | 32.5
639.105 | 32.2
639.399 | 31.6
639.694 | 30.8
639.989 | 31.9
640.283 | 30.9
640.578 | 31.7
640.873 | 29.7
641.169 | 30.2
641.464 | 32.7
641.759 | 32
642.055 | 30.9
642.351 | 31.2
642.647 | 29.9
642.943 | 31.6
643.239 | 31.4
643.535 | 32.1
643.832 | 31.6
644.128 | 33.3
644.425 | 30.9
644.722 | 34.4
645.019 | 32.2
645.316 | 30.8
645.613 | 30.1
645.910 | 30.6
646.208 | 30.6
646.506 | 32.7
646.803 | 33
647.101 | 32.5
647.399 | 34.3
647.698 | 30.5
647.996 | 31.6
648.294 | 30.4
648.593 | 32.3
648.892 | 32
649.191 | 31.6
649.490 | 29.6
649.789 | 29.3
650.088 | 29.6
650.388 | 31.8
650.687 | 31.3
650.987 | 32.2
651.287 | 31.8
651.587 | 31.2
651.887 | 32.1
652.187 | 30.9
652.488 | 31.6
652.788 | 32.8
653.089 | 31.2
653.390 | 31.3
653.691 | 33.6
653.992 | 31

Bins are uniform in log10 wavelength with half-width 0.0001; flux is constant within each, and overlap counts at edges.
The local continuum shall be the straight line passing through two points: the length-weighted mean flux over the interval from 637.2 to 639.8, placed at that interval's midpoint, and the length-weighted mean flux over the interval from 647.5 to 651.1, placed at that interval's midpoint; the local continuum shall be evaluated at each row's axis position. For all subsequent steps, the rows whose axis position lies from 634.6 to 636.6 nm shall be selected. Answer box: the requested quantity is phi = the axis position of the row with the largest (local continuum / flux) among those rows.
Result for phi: 635.876 nm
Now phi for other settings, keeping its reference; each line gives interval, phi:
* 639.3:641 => 640.873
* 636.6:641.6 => 640.873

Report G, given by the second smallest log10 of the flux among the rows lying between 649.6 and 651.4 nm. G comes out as 1.471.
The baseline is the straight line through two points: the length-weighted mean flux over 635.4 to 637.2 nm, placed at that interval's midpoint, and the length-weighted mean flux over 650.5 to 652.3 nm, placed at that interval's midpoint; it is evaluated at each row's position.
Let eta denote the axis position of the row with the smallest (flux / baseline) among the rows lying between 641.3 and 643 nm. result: 642.647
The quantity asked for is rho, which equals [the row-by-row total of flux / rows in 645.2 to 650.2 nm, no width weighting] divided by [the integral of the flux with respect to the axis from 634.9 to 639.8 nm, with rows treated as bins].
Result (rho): 3.46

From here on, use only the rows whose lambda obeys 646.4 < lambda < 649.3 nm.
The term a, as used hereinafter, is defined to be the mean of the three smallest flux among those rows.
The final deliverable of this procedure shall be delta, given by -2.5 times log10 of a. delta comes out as -3.723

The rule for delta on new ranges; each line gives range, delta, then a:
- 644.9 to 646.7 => -3.708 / 30.4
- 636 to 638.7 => -3.707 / 30.4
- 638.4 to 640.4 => -3.732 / 31.1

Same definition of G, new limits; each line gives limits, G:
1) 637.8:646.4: 1.476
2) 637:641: 1.480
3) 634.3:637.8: 1.480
